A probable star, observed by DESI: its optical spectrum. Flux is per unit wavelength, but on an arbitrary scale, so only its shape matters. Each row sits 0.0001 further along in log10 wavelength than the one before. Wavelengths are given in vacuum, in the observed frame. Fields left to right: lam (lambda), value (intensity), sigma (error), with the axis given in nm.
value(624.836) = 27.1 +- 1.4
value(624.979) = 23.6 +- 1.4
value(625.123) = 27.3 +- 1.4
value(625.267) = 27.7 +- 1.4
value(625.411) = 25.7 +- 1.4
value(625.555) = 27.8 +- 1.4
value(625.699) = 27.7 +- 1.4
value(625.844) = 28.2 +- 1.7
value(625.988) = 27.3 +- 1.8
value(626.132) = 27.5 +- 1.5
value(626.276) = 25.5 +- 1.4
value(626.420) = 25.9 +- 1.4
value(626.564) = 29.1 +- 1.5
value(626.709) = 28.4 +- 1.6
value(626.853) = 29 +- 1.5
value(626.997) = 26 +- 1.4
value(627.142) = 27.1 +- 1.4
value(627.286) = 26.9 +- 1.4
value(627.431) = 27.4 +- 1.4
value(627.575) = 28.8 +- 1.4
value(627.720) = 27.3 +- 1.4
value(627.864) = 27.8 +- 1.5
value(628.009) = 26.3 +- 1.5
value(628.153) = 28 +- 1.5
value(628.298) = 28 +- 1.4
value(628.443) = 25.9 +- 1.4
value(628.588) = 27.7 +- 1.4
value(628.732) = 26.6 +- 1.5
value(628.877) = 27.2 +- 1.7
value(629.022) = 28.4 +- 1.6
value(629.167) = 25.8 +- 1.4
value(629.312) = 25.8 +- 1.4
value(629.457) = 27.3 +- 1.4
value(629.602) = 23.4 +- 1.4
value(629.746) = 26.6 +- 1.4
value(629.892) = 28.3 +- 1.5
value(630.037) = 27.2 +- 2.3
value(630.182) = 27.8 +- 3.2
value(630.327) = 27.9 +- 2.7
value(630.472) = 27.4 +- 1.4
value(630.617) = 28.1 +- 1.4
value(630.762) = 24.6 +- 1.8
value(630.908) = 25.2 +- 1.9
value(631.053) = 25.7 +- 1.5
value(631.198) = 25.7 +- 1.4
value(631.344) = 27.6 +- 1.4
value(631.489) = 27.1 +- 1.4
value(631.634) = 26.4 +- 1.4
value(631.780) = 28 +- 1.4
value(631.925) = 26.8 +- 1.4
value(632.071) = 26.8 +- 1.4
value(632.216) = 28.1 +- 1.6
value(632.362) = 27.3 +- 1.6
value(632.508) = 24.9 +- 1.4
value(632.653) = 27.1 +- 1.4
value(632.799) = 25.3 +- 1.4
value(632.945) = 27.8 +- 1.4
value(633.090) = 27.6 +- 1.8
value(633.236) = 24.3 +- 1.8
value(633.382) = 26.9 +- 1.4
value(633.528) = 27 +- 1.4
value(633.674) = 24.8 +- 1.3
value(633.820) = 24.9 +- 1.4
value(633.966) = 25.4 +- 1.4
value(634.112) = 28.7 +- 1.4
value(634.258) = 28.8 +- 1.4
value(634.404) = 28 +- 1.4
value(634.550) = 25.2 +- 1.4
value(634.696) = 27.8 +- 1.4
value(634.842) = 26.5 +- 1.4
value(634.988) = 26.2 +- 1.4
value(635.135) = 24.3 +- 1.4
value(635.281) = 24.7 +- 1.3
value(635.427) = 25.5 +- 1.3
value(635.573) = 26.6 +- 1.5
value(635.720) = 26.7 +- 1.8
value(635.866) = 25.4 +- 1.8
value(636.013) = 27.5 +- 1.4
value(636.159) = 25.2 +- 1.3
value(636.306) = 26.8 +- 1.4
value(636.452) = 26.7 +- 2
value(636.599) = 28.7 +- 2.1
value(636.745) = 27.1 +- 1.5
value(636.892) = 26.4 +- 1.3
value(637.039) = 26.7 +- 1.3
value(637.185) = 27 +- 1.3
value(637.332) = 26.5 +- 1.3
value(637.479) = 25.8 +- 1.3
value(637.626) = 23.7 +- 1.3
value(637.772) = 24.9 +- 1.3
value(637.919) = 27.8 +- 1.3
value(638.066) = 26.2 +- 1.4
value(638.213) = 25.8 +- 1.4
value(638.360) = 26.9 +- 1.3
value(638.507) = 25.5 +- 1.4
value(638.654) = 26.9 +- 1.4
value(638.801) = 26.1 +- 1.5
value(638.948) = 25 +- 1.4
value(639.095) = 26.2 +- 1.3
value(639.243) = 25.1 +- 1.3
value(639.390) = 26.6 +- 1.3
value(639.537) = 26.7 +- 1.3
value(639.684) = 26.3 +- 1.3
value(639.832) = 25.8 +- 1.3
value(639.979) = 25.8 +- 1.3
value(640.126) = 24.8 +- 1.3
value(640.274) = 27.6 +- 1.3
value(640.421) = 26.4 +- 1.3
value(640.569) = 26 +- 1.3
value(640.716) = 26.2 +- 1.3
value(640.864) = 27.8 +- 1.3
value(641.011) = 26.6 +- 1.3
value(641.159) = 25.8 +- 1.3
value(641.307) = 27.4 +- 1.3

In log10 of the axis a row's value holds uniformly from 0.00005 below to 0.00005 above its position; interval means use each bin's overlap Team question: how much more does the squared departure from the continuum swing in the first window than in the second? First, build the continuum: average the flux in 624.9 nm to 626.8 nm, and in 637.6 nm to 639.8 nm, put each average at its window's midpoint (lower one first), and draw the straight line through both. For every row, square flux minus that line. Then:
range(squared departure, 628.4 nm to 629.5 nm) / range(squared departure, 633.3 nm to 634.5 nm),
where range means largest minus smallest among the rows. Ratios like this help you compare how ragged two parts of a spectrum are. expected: 0.4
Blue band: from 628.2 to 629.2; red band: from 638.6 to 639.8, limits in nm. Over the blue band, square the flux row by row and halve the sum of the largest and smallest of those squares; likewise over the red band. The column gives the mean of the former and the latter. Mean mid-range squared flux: 705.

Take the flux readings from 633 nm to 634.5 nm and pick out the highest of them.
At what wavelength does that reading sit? 634.258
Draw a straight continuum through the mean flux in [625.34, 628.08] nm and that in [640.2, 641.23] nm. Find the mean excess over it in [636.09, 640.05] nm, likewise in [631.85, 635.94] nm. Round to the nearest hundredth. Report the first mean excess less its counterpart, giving 0.04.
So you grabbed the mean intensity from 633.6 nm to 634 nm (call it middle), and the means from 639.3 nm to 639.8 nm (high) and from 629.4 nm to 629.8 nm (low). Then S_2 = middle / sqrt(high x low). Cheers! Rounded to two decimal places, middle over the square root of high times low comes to 0.96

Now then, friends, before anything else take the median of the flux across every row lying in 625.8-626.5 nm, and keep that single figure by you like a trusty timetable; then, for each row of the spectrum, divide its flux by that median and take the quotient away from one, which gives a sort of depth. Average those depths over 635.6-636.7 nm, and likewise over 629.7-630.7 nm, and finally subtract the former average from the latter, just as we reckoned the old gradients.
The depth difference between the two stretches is -0.033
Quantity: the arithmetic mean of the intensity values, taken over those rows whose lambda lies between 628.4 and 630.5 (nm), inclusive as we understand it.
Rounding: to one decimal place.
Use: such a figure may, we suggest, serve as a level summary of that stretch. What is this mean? 26.9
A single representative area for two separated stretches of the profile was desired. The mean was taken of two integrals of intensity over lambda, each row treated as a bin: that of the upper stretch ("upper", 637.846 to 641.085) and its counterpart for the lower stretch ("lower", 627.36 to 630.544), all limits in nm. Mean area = 85.8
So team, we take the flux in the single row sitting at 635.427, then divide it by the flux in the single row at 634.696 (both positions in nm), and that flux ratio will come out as 0.92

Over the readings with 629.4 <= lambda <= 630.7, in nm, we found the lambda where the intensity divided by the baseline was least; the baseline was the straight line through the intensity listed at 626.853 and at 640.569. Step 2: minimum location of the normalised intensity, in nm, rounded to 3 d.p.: 629.602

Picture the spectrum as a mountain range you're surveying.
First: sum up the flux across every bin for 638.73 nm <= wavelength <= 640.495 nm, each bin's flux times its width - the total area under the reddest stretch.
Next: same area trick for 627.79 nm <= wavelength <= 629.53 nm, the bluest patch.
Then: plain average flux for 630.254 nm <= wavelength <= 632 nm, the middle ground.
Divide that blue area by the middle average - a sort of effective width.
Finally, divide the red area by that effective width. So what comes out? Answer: 26.1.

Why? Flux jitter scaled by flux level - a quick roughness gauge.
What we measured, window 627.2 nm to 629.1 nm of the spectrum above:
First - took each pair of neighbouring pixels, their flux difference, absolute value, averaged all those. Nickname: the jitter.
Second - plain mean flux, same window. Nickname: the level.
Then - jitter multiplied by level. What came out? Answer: 31.7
